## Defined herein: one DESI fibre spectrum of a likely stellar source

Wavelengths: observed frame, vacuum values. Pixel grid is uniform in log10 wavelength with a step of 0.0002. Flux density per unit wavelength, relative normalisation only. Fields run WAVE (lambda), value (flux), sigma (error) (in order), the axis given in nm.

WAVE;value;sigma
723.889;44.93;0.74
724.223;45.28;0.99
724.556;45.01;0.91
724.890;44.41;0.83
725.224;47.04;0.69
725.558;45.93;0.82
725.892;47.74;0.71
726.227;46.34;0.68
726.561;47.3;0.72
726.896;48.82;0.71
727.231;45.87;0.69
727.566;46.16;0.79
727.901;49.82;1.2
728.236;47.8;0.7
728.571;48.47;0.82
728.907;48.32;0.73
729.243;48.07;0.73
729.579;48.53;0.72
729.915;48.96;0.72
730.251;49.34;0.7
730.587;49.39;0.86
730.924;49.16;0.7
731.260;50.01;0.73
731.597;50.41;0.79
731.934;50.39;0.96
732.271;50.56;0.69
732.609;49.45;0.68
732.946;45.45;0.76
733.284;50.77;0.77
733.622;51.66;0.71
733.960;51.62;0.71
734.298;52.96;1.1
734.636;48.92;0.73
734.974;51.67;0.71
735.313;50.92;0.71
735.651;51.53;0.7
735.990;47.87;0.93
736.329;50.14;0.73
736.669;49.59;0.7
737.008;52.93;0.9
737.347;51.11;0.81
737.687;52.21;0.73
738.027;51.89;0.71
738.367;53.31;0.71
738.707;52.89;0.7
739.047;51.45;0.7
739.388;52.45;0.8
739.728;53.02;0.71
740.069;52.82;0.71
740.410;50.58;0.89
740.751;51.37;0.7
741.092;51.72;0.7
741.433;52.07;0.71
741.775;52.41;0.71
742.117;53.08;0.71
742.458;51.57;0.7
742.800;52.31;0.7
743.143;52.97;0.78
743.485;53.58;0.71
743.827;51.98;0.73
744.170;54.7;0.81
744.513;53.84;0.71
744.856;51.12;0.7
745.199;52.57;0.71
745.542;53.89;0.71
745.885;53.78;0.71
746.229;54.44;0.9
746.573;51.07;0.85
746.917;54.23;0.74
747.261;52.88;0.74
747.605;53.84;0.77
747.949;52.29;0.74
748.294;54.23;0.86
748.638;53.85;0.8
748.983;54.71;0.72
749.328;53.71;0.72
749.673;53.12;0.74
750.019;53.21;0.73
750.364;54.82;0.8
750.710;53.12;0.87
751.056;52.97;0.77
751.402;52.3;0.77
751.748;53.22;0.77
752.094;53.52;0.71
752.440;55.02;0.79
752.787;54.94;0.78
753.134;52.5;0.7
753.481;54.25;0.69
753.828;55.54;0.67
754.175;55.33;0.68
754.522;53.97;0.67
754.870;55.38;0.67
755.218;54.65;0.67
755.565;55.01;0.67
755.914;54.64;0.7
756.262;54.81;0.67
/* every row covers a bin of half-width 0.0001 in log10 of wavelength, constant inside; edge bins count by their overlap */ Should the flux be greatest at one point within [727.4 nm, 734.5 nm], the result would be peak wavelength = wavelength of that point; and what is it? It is 734.298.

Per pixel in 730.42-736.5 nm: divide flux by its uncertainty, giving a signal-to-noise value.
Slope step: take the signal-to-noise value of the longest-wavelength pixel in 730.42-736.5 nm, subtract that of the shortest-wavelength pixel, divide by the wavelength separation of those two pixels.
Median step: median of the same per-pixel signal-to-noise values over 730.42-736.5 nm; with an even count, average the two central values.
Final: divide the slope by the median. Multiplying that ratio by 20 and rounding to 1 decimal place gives 0.6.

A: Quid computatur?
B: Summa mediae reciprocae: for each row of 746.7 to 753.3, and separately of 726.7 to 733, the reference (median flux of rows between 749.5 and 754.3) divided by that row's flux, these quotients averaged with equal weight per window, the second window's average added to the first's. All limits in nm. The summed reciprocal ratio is 2.09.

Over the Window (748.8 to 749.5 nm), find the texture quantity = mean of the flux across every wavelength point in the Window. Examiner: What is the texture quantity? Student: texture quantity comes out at 54.2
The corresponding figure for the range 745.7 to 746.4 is 54.1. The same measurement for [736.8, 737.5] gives 52.0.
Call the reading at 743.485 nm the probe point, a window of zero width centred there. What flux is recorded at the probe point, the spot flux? 53.58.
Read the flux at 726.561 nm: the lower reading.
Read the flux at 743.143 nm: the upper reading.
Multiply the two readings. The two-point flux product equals 2505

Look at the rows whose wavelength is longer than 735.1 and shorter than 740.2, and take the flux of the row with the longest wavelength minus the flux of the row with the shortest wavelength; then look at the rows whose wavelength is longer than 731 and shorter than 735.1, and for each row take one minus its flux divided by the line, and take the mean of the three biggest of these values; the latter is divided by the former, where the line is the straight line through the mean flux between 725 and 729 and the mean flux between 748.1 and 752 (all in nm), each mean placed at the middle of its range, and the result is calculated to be 0.013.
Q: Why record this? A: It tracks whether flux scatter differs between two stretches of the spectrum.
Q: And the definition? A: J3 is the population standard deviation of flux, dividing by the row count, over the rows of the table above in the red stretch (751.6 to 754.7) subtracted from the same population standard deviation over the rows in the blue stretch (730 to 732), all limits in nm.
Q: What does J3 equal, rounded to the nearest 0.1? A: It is -0.5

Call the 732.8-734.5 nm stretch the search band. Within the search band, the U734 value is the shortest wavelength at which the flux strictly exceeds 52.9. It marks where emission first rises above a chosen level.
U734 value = 734.298 nm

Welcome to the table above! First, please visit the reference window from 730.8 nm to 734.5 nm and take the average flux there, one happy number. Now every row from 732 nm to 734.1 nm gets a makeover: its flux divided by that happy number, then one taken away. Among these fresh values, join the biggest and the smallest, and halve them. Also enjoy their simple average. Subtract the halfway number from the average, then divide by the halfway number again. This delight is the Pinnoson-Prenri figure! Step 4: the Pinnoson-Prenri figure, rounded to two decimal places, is -0.82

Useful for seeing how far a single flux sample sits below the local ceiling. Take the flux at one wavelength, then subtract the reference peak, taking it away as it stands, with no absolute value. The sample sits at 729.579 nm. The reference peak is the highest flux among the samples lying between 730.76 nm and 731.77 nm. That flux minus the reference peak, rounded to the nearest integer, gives -2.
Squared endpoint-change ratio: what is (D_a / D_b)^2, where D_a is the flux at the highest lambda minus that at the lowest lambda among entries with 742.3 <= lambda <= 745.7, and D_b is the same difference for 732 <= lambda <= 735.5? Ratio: 41.5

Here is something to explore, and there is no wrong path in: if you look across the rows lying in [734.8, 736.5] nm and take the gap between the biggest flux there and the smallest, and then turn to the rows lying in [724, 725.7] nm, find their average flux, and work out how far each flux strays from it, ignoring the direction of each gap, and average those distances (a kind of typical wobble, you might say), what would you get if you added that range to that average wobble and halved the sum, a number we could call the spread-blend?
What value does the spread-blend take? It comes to 2.28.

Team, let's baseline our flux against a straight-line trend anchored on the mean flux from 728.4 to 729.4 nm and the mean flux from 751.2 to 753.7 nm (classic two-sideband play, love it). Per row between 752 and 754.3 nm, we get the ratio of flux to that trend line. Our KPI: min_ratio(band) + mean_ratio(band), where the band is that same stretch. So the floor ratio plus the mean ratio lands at 1.99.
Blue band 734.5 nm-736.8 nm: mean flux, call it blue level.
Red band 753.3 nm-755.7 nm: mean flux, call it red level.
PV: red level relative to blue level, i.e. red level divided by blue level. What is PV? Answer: 1.10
